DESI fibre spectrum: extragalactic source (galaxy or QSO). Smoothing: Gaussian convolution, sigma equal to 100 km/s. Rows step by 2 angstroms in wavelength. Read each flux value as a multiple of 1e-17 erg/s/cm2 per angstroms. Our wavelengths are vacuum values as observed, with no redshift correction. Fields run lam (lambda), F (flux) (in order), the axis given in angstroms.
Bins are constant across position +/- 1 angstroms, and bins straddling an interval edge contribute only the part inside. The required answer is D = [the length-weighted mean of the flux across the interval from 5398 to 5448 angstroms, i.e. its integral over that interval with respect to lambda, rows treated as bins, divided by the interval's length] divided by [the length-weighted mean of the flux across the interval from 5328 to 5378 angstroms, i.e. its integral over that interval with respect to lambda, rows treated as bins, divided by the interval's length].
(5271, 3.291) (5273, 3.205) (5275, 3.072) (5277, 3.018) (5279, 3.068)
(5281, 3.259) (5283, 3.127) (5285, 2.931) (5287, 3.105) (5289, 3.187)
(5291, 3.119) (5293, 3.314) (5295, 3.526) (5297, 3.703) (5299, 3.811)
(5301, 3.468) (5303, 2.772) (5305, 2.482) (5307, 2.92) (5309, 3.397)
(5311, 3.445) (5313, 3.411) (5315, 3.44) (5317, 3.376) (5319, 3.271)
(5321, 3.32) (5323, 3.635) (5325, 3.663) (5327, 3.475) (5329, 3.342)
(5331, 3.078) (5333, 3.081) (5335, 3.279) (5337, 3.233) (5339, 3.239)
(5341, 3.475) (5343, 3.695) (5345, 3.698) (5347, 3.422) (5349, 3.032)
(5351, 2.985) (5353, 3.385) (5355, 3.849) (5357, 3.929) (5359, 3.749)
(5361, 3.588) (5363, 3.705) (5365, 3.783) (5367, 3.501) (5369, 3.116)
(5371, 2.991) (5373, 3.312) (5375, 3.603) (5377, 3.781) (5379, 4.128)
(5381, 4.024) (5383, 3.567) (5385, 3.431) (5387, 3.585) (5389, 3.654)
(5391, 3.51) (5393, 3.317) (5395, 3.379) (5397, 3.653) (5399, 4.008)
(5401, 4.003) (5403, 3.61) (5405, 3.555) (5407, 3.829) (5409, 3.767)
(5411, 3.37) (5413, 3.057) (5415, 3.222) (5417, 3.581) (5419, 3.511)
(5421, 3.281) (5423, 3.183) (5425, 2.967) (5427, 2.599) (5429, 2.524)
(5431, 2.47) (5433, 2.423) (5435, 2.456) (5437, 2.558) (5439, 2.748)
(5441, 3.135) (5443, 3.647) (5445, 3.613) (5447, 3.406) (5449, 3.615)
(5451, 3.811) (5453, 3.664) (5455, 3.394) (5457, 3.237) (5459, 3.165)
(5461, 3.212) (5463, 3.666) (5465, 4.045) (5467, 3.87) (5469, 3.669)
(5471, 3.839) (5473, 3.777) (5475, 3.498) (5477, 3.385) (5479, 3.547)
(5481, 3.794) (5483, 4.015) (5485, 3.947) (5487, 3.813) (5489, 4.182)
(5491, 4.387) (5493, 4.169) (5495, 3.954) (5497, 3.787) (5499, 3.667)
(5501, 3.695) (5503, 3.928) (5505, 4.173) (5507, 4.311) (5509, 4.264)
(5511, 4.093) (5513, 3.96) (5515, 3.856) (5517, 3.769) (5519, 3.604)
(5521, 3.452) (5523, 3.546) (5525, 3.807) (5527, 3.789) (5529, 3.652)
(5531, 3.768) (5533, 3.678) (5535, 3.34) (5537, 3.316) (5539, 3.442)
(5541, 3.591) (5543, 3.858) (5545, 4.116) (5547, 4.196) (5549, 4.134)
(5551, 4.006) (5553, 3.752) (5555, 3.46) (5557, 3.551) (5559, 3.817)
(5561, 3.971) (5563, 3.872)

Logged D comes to 0.94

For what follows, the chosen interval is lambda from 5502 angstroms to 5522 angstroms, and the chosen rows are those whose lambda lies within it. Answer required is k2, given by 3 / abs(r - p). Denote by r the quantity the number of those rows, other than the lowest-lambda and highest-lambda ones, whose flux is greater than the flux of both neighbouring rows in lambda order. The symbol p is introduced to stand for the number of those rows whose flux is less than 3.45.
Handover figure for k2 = 3.0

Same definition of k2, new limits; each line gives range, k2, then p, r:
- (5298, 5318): 0.5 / 8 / 2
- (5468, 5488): 3.0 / 1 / 2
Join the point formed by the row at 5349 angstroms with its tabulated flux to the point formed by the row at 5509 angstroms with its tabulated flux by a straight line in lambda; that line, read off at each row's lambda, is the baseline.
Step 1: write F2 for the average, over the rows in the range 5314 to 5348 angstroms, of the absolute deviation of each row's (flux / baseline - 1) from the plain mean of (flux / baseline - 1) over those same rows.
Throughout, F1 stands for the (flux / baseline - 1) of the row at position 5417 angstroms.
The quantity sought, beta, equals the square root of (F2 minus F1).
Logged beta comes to 0.23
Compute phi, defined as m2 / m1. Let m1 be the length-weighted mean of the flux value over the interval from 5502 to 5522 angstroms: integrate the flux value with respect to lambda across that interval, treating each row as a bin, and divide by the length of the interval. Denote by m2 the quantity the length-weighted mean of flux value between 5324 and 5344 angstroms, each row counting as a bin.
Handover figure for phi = 0.85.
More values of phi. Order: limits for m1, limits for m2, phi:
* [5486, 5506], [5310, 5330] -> 0.86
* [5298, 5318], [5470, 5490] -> 1.16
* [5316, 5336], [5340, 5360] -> 1.05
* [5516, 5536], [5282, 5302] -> 0.91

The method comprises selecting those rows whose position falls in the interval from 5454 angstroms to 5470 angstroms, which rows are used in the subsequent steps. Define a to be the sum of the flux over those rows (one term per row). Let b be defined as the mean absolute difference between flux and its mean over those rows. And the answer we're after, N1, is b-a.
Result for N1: -28.0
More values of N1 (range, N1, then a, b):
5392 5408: -29.1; 29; 0.21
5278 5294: -25.0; 25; 0.09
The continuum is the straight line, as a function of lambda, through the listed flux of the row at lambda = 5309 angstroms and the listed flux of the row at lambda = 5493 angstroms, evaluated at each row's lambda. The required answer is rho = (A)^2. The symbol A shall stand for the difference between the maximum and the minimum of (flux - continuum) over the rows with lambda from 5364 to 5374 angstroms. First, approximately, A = 0.82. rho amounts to 0.7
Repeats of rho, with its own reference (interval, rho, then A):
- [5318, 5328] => 0.1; 0.37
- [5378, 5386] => 0.5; 0.72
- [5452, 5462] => 0.3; 0.52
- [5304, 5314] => 0.9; 0.94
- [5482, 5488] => 0.0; 0.22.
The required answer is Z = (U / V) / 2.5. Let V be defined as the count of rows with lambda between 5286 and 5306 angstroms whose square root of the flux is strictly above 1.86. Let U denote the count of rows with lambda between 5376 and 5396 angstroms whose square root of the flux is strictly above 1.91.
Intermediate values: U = 4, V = 4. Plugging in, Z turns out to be 0.4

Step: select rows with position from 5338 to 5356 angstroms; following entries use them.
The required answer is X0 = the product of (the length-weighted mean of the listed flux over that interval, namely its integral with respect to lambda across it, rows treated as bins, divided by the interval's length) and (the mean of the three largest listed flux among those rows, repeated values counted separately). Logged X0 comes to 12.8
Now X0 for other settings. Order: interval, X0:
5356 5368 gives 14.2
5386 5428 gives 13.7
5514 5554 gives 15.5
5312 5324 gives 11.9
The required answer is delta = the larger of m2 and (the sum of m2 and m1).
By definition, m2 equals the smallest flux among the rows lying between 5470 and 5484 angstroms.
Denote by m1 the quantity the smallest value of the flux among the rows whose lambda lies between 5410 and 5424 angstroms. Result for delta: 6.44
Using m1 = 3.057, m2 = 3.385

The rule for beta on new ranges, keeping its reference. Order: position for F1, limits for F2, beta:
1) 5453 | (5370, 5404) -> 0.34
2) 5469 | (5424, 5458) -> 0.42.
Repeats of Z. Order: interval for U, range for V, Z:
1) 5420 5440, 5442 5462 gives 0.0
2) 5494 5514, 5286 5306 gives 1.0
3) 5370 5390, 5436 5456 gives 0.3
